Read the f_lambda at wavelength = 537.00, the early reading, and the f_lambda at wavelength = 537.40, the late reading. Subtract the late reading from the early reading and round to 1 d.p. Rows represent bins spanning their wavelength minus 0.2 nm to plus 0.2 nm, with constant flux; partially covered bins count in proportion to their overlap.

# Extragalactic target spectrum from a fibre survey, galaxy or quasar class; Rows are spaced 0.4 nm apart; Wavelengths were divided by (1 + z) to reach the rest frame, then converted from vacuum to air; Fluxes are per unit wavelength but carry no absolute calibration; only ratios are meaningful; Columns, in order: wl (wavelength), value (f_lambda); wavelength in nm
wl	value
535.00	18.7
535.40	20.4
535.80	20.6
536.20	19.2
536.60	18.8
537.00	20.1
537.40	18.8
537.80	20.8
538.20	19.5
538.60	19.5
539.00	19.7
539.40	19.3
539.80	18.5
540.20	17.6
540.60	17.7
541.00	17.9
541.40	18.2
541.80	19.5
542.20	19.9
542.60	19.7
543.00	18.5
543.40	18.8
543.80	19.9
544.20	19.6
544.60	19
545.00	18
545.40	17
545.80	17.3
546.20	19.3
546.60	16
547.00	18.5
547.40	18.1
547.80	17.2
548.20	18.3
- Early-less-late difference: 1.3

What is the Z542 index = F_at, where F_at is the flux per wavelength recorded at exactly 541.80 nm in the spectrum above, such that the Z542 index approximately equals 19.5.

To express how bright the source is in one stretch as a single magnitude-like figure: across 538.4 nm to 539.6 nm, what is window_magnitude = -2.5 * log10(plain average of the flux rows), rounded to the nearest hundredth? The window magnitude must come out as -3.23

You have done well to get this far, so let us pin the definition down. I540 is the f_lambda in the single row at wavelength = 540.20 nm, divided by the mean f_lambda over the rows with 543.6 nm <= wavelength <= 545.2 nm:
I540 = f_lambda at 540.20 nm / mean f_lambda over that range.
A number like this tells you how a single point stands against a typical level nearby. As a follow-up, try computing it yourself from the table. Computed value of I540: 0.92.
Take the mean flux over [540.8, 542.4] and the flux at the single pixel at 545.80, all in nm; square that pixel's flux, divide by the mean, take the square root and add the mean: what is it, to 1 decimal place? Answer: 22.9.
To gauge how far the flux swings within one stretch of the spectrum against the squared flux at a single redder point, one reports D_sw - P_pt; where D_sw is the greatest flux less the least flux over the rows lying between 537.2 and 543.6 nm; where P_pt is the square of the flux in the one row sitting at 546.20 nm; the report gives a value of -369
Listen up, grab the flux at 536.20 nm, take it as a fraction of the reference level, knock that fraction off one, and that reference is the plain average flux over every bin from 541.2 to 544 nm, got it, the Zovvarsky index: 0.00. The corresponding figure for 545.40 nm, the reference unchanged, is 0.12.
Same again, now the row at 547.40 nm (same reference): 0.06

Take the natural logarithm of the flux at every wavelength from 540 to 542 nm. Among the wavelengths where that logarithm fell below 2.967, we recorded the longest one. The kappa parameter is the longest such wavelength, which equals 541.40 nm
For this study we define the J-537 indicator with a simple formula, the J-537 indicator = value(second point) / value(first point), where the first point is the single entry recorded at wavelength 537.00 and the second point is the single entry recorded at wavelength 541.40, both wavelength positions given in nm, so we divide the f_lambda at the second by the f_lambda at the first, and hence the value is 0.91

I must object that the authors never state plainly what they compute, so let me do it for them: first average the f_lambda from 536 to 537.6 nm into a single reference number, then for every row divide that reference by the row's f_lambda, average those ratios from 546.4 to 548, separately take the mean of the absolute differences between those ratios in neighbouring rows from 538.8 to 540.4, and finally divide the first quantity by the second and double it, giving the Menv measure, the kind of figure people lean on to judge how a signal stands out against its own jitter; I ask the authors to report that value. 57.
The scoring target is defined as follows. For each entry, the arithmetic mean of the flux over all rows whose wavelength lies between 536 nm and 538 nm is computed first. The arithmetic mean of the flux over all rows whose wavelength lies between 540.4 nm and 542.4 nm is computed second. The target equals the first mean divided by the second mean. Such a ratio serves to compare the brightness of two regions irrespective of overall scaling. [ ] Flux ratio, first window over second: 1.048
